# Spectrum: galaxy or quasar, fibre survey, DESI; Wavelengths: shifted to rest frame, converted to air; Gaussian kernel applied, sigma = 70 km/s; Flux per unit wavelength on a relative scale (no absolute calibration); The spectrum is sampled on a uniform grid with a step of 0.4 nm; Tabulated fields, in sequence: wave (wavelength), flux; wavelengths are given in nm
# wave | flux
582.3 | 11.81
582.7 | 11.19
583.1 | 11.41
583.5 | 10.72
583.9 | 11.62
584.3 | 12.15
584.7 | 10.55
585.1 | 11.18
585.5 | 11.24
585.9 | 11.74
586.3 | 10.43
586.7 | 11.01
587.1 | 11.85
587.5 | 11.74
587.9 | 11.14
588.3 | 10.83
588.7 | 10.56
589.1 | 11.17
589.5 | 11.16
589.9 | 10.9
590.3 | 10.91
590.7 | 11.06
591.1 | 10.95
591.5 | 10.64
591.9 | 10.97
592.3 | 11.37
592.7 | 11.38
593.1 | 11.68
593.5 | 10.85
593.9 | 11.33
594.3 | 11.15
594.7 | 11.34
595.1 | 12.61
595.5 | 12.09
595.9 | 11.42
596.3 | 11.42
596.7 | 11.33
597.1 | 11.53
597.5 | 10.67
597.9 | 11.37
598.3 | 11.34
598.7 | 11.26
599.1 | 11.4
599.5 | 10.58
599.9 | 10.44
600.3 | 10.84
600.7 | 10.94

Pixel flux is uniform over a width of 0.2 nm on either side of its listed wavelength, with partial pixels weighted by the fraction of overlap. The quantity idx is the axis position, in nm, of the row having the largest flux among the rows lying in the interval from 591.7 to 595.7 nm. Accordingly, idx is 595.1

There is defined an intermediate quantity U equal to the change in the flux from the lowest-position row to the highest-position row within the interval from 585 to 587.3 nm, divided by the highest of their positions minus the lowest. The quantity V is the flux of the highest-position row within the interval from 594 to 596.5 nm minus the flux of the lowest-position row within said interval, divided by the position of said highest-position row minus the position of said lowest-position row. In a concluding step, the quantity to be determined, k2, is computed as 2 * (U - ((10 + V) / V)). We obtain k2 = -149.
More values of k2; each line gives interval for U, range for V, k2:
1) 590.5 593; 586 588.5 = -102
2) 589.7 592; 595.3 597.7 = 26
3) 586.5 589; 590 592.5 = -89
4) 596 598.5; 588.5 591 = -82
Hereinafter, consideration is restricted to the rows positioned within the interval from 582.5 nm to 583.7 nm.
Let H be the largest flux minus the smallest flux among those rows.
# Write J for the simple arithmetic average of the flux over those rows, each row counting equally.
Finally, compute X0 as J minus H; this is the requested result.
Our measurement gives 10.4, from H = 0.7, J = 11.1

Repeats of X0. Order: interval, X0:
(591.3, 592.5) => 10.3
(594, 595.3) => 10.2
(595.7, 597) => 11.3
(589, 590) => 10.8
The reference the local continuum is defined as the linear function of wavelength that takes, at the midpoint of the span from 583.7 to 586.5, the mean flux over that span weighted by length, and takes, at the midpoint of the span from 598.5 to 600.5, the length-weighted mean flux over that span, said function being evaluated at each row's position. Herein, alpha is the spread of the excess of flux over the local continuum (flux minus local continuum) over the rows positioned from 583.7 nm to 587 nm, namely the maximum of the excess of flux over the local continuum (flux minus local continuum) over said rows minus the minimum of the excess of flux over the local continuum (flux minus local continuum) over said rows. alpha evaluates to 1.7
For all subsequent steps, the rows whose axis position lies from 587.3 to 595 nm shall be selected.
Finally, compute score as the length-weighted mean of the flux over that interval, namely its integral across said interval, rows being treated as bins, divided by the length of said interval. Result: 11.1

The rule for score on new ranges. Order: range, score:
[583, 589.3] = 11.2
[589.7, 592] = 10.9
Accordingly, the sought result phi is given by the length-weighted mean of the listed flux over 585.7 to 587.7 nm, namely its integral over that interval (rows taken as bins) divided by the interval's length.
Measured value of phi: 11.4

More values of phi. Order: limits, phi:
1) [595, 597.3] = 11.7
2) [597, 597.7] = 11.0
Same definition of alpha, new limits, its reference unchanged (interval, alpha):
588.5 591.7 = 0.6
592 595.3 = 1.8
